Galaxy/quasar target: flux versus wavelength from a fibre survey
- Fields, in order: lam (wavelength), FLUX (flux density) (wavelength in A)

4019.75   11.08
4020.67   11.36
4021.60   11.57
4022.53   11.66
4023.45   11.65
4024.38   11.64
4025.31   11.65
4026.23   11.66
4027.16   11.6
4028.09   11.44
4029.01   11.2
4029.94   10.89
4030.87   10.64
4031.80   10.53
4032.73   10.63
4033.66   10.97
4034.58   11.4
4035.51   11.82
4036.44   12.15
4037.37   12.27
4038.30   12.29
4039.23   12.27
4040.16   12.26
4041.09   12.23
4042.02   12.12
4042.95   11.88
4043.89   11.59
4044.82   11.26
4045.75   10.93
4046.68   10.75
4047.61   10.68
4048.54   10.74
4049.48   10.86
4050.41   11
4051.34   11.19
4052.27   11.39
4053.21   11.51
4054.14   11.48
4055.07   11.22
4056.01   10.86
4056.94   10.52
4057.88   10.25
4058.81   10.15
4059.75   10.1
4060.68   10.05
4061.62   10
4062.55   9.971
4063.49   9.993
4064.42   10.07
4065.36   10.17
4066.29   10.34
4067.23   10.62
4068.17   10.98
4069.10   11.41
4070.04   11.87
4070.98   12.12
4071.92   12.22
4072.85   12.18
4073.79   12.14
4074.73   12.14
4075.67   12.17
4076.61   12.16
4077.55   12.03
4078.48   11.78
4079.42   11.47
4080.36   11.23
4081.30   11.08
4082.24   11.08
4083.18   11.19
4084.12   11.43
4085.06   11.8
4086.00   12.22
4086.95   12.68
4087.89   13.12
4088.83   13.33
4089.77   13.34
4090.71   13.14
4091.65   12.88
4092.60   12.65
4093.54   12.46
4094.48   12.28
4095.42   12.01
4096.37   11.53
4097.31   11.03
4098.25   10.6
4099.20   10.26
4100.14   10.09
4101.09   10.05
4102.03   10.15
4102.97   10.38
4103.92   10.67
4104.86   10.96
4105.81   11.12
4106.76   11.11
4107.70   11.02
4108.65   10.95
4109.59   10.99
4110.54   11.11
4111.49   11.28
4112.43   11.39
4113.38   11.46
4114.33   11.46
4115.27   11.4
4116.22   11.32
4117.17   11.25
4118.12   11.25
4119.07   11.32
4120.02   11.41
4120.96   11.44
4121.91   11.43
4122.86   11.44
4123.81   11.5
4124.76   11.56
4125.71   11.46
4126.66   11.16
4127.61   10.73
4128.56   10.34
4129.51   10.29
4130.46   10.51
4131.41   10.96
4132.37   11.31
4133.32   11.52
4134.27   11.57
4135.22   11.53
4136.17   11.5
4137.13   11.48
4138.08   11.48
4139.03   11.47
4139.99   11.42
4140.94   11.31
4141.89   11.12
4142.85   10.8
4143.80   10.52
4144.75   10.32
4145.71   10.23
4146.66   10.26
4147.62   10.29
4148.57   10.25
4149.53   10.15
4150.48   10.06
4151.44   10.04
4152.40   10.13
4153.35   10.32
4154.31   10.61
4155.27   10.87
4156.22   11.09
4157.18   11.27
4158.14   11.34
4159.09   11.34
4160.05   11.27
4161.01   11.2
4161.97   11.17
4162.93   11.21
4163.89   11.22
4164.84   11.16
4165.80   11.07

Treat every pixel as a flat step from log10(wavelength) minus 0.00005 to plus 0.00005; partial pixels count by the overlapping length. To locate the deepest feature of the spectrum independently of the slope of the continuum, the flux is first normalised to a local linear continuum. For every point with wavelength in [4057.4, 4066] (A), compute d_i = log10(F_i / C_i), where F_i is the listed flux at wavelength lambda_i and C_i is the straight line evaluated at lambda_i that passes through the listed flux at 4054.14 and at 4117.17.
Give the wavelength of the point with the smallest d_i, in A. 4062.55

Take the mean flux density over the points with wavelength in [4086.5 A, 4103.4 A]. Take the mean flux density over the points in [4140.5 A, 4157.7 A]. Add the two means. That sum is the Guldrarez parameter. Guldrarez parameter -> 22.3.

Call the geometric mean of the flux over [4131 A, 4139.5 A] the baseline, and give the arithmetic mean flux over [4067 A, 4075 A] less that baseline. 0.3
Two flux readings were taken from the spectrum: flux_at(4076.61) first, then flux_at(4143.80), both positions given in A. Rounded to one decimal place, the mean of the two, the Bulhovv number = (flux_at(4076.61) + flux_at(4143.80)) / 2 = 11.3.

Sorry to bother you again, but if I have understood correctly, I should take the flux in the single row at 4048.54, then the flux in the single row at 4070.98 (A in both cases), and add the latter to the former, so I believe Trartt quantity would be 22.9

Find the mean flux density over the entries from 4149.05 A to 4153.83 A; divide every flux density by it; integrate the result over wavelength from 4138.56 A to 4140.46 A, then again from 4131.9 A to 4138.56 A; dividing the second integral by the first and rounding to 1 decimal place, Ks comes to 3.5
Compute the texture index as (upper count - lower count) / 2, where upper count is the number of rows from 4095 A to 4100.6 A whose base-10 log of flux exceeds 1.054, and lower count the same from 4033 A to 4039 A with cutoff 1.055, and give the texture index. -1.5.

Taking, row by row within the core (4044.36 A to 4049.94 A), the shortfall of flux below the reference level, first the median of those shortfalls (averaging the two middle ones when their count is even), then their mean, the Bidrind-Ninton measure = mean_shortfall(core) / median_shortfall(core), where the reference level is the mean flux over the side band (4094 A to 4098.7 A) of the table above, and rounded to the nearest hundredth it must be 0.91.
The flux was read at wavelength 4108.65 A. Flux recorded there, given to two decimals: 10.95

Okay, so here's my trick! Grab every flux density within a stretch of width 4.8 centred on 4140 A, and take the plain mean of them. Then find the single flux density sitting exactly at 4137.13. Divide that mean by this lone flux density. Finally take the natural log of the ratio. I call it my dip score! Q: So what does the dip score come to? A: -0.011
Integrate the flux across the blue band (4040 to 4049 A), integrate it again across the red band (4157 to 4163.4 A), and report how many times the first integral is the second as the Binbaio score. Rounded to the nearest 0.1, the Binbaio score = 1.4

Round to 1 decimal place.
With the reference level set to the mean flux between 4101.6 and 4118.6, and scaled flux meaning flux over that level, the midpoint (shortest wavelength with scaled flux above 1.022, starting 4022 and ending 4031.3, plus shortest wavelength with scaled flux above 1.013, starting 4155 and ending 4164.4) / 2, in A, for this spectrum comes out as 4089.9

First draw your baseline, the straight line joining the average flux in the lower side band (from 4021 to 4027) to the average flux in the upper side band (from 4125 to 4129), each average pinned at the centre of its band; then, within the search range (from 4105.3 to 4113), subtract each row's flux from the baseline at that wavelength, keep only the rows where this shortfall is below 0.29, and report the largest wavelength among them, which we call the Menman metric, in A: 4112.43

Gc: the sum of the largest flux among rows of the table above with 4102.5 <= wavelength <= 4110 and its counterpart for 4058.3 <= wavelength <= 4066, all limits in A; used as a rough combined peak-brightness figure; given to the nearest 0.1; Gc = 21.3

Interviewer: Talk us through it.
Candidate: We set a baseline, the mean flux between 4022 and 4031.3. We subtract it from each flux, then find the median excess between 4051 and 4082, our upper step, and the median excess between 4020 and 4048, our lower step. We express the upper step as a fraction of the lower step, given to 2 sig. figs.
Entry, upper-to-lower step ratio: -1.0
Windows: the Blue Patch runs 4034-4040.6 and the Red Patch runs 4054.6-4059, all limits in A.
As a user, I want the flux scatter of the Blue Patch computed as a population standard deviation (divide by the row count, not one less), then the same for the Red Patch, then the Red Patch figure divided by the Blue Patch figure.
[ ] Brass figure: 1.3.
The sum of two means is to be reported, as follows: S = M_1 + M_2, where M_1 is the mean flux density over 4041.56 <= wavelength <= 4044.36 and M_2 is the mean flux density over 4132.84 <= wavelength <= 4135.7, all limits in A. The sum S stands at 23.4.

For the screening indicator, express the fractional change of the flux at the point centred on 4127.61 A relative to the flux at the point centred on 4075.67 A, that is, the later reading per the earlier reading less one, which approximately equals -0.12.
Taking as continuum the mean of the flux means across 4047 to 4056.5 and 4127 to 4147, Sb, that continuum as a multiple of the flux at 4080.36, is 0.98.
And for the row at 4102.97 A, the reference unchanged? 1.06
